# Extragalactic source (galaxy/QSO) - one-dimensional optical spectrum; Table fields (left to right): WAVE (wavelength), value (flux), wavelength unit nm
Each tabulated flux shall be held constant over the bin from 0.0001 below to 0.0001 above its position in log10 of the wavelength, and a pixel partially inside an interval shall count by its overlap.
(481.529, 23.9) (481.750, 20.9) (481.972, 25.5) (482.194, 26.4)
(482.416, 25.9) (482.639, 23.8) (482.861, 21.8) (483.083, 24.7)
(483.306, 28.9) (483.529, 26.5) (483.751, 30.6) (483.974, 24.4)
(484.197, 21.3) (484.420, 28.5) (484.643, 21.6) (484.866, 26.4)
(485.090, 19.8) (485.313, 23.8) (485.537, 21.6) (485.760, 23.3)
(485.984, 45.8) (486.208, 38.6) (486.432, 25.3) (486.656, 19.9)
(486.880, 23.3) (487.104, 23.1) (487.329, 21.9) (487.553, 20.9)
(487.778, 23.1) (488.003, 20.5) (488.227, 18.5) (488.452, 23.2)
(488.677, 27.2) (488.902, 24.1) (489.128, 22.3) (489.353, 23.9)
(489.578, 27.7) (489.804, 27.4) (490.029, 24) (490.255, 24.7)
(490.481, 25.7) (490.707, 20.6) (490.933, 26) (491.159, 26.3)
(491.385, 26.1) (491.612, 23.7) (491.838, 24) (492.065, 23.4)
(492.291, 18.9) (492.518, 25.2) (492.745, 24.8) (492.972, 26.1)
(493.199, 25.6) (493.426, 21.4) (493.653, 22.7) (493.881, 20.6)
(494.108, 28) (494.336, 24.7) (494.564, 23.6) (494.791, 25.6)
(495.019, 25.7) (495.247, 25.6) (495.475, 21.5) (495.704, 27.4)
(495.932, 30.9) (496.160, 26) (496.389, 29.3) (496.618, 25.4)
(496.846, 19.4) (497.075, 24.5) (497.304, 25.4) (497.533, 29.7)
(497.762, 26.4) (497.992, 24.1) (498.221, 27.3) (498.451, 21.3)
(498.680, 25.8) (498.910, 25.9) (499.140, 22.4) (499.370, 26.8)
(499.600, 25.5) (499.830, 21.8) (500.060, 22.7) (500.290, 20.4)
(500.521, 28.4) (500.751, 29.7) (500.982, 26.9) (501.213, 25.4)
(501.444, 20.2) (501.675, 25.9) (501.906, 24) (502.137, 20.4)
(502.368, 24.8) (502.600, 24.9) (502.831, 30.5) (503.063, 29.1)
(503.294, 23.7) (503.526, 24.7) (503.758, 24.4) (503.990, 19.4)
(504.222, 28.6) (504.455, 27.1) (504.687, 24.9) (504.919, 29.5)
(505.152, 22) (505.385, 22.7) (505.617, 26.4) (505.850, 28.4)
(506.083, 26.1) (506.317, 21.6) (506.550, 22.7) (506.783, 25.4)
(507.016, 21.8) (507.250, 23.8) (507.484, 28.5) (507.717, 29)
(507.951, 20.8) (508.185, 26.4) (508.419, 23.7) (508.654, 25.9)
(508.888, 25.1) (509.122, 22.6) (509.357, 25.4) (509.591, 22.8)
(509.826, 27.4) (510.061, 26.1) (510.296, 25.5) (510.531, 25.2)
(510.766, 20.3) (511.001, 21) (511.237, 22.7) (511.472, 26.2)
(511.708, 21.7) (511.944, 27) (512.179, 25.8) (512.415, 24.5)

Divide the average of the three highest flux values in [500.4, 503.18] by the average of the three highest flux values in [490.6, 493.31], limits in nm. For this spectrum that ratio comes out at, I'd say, 1.14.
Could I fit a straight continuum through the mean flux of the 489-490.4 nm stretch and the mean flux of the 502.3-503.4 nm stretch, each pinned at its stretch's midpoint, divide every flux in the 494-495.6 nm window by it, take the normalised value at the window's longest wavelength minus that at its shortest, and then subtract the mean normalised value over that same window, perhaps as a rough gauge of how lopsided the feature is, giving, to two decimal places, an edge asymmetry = -1.23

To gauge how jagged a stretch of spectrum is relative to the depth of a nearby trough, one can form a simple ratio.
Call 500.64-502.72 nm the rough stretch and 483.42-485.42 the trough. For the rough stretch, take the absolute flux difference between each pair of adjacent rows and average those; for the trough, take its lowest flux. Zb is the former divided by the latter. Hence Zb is 0.159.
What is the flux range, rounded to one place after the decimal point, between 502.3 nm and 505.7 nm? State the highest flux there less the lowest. 11.1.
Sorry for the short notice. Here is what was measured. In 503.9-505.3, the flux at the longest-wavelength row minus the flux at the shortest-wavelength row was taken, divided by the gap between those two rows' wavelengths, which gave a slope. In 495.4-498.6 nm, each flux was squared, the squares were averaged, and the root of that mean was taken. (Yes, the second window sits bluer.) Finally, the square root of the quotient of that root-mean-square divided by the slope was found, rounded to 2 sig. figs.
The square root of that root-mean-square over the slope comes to 3.4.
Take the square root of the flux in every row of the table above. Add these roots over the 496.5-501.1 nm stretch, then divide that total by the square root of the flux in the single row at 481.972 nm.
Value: 19.8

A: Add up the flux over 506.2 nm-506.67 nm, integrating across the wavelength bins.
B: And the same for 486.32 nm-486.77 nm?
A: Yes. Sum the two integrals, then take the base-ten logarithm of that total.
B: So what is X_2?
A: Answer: 1.31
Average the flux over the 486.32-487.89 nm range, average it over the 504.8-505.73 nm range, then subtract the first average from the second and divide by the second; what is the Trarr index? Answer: 0.11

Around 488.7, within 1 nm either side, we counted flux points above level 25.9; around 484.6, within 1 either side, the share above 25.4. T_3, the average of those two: 1.2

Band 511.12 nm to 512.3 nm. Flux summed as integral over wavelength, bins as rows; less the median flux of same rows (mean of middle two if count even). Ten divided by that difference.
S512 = 3.0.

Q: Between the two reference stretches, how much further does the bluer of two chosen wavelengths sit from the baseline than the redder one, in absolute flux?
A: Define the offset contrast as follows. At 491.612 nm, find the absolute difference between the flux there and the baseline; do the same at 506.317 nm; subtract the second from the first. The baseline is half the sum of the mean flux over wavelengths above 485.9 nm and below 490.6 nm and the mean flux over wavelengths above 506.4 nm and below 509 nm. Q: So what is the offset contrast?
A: -2.1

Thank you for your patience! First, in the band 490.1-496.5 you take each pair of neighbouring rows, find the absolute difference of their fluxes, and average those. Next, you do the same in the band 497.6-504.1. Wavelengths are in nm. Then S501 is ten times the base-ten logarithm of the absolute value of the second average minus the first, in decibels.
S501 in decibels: -2.9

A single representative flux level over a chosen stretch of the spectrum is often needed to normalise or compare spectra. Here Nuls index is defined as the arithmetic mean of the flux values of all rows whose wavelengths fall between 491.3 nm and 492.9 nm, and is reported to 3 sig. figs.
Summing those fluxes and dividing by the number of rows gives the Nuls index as 23.7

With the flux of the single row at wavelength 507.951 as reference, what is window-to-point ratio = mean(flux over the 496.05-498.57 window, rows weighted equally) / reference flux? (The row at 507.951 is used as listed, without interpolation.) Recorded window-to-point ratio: 1.22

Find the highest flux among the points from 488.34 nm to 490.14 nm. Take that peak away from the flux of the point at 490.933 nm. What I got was -1.7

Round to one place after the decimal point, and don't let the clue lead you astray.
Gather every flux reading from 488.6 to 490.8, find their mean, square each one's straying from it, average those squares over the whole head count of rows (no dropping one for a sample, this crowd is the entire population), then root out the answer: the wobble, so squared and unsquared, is 2.2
